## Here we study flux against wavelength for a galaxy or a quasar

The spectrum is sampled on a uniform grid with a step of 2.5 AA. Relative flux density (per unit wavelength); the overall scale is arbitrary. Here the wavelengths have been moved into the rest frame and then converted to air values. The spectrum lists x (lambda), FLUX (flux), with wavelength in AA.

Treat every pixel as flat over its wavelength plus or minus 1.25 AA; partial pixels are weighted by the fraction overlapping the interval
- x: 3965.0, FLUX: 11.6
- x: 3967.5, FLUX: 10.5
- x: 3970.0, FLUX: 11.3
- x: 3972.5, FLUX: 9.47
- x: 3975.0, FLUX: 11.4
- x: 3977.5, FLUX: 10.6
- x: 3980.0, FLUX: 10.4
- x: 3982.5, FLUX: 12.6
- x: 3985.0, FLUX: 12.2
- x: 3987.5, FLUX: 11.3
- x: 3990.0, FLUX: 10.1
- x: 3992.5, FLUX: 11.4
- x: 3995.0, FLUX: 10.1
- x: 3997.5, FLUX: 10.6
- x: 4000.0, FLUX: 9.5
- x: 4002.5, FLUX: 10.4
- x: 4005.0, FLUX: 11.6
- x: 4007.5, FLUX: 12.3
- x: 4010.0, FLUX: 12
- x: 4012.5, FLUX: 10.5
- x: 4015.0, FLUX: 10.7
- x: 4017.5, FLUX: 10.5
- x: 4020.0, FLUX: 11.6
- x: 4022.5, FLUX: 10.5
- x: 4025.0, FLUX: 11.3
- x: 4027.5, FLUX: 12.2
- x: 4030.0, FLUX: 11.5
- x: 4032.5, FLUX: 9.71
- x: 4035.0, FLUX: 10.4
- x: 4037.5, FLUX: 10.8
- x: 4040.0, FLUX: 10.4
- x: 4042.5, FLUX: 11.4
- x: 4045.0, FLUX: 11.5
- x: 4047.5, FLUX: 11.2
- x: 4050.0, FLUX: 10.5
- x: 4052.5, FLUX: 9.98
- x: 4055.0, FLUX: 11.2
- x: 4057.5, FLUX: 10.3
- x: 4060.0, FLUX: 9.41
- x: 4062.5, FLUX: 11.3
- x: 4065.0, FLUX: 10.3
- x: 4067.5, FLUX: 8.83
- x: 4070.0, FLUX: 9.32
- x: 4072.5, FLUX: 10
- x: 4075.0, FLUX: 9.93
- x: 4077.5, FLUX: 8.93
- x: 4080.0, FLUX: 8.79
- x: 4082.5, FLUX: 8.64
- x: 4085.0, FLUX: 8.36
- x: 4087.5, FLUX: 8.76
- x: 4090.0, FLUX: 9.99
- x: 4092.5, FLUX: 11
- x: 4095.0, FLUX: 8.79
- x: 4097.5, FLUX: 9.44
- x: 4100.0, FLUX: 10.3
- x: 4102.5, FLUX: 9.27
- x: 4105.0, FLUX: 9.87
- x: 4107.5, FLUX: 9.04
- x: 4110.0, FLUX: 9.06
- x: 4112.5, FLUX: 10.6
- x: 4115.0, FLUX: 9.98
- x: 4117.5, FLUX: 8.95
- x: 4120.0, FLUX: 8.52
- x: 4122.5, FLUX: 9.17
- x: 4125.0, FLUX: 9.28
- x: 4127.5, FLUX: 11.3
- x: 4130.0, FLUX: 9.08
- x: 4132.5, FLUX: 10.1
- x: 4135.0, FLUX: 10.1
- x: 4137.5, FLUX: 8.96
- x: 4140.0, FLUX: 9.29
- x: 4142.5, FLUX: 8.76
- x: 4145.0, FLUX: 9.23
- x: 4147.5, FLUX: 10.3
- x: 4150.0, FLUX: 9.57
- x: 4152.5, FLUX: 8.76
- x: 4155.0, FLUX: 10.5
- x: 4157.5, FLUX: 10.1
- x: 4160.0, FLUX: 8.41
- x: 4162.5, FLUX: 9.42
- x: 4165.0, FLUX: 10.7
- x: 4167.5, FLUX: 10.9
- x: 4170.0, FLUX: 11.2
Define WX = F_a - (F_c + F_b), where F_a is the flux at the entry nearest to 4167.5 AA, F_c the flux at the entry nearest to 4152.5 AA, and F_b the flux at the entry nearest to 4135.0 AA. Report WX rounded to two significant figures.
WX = -8.0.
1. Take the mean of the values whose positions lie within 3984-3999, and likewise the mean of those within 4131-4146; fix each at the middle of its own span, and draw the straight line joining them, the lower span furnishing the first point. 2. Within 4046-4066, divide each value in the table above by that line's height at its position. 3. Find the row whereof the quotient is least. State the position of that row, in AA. 4060.0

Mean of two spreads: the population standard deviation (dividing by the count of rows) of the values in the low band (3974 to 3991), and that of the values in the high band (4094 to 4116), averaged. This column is 0.73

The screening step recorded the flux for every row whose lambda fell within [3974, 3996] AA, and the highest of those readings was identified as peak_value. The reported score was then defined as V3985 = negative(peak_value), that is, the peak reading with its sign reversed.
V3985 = -12.6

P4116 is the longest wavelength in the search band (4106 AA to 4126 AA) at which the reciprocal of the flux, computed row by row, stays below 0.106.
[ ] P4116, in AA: 4115.0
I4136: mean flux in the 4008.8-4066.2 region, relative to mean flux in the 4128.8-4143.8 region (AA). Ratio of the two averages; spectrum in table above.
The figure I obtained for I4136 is 1.15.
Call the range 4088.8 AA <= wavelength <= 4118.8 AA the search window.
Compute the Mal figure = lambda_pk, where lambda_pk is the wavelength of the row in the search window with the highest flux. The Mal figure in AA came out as 4092.5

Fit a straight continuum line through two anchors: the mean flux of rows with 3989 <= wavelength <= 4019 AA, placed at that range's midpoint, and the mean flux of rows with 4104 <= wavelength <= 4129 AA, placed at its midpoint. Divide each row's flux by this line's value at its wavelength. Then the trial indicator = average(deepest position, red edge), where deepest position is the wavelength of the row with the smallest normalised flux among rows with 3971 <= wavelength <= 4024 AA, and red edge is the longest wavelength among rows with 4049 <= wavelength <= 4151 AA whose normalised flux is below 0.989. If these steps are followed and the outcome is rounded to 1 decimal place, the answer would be 4057.5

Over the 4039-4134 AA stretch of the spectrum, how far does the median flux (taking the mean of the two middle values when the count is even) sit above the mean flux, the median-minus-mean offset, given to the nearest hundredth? 0.09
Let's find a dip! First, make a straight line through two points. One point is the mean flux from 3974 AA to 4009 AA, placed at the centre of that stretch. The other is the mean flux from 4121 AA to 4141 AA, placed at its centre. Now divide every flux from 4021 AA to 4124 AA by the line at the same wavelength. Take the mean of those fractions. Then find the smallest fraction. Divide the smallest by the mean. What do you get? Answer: 0.848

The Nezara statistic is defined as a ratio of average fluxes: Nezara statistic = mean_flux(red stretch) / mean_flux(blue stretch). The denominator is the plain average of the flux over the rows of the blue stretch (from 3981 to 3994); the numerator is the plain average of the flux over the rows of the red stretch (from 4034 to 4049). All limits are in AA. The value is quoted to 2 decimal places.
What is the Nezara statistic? 0.95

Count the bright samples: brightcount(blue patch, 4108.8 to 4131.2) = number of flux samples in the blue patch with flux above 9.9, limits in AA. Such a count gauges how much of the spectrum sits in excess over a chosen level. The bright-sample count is 3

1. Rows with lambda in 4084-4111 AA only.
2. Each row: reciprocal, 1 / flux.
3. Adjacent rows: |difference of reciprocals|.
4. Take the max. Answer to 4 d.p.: 0.0229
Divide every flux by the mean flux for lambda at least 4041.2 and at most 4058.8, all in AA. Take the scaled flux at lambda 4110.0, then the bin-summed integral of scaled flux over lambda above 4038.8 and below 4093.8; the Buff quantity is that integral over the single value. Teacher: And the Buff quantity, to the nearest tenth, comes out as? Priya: 60.7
